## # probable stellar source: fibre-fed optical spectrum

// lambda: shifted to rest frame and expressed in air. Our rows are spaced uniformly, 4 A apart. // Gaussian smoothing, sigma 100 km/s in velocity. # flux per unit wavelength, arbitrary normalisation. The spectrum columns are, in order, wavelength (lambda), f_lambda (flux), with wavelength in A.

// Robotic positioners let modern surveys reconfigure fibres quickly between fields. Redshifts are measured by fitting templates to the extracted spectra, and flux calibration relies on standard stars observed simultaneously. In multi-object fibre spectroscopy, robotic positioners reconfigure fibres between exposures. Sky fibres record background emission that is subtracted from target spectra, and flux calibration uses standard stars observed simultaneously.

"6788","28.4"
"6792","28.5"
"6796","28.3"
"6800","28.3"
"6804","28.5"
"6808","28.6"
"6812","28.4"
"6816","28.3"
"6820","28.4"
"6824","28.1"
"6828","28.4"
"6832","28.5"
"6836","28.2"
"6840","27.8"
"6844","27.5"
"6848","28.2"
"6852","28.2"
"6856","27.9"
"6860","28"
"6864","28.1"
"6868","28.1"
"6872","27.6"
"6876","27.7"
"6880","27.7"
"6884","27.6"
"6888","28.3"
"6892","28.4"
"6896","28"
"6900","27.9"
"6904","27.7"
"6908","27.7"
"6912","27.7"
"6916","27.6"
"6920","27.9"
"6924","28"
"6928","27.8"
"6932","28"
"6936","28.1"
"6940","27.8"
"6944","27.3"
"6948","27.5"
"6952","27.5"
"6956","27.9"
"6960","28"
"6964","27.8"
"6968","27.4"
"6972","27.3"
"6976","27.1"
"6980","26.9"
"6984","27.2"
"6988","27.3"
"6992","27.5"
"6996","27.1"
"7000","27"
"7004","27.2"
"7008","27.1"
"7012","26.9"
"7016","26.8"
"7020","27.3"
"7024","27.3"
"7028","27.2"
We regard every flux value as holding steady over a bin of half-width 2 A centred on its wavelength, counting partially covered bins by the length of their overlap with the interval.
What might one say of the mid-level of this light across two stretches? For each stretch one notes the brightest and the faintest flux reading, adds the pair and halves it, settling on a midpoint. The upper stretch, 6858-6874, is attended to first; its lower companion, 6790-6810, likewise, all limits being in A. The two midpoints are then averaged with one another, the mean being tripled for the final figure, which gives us 84.45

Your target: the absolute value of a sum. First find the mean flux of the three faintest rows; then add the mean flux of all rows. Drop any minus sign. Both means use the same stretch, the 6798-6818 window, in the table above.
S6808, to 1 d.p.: 56.8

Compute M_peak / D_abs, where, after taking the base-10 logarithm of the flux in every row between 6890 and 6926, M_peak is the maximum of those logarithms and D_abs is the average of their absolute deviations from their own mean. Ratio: 518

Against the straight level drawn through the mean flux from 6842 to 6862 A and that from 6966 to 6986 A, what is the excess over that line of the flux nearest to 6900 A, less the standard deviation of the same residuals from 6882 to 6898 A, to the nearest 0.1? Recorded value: -0.1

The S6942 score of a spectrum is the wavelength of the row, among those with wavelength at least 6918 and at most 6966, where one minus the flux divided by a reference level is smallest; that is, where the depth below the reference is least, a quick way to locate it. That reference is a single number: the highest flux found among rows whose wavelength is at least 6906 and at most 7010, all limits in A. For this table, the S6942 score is 6936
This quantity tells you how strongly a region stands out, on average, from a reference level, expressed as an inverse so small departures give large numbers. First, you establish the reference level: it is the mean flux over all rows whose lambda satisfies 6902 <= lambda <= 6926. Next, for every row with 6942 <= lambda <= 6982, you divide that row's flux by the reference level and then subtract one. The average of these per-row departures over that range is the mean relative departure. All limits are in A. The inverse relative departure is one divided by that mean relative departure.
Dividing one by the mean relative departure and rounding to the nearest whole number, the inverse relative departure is -94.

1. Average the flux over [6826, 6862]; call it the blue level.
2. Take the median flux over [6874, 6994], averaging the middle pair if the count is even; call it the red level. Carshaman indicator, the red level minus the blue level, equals -0.38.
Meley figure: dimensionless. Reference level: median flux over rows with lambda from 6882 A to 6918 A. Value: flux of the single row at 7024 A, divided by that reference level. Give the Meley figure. 0.99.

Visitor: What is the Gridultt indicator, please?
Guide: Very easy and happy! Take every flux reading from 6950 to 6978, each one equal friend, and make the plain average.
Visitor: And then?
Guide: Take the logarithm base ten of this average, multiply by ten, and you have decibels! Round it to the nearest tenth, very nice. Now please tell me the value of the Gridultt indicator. 14.4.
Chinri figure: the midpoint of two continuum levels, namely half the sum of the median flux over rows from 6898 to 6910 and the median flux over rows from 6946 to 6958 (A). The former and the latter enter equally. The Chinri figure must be 27.6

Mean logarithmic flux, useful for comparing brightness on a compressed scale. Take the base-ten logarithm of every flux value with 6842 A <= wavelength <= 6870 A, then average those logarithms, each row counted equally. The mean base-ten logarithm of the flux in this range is 1.45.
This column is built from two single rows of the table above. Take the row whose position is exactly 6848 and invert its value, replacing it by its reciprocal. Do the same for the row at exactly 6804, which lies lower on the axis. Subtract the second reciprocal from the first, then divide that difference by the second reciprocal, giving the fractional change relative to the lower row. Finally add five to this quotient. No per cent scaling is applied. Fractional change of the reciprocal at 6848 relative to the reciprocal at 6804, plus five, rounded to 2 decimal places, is 5.01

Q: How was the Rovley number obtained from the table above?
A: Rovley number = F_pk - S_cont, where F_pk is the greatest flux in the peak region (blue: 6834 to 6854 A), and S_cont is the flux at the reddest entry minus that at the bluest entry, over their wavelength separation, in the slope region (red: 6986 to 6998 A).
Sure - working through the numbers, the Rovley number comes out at 28.2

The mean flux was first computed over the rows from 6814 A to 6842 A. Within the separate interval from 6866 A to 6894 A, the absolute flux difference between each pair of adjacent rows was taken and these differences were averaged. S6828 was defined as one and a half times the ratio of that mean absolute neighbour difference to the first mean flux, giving 0.0133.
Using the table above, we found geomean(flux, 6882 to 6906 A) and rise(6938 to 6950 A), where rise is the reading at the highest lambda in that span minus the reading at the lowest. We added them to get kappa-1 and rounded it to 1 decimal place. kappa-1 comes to 27.7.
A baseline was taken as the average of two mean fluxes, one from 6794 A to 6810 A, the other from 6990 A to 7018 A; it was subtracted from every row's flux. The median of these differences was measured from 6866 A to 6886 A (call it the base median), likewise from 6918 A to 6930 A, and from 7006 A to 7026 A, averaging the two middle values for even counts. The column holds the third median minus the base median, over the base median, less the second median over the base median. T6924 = 13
